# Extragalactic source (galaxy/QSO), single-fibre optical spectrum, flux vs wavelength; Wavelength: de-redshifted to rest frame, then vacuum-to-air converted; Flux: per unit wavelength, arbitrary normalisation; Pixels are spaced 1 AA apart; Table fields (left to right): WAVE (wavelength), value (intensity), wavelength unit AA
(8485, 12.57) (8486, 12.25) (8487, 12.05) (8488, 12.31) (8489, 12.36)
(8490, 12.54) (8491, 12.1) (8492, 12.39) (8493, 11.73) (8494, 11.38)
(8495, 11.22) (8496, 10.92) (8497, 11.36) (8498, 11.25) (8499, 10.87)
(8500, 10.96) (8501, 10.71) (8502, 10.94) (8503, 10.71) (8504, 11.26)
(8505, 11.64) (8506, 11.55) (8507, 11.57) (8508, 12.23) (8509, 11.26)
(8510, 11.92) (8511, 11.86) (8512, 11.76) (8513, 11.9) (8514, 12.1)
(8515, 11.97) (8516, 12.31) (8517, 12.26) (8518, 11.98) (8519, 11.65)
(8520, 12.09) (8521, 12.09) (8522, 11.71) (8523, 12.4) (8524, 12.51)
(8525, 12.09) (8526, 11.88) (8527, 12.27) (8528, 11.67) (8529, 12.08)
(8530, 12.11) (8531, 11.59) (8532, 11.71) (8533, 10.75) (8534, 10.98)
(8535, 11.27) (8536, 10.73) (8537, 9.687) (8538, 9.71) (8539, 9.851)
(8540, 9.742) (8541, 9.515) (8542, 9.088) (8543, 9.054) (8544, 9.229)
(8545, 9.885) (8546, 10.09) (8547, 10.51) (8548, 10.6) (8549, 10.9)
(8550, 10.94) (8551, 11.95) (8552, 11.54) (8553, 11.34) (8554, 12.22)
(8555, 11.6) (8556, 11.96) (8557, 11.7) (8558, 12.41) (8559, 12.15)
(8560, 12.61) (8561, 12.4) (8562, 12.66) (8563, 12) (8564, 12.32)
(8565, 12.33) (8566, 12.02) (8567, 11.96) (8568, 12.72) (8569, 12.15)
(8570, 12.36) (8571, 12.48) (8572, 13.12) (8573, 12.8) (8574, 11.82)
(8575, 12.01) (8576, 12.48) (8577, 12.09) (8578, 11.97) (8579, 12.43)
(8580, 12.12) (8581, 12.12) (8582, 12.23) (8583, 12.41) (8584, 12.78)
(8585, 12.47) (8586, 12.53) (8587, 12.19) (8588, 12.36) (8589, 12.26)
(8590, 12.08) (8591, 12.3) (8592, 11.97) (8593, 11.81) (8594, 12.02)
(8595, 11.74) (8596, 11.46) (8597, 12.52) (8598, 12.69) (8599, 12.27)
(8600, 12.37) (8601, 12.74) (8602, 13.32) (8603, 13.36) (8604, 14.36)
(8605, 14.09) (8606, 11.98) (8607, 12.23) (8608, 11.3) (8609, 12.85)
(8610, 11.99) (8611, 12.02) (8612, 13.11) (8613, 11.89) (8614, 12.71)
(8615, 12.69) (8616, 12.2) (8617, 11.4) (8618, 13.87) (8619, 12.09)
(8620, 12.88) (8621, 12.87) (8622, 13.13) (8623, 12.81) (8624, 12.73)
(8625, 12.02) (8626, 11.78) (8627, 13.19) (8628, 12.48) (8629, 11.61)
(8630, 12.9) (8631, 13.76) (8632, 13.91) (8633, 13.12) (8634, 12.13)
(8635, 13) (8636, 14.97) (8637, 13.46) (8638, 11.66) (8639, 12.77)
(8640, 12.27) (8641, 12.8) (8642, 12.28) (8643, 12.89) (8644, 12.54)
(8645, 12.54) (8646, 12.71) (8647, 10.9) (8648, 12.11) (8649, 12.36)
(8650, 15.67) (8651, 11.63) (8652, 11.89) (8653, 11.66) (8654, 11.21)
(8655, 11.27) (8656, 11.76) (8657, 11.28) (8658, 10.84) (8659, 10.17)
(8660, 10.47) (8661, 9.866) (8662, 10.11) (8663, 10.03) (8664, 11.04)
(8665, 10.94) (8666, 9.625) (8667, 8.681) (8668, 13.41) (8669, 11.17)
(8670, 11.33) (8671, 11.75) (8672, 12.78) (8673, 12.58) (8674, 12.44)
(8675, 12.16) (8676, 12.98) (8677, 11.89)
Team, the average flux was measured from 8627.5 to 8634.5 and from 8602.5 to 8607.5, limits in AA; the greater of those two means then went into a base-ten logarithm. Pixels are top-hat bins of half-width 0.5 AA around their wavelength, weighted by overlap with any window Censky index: 1.12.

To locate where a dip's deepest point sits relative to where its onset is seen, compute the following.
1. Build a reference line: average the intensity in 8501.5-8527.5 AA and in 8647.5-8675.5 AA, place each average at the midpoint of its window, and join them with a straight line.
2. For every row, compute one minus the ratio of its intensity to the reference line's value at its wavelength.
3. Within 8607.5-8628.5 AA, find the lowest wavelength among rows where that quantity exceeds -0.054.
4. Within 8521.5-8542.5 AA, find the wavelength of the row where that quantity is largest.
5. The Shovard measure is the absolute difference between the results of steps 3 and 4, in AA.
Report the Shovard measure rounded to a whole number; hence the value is 66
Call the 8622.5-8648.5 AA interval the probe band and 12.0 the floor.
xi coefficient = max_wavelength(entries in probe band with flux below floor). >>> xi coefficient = 8647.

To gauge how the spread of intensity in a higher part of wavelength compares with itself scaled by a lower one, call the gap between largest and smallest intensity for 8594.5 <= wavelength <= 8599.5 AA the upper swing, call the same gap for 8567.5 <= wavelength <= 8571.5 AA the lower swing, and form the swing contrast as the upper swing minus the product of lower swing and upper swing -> 0.53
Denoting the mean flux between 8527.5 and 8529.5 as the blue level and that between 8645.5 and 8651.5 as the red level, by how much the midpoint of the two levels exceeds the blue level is 0.34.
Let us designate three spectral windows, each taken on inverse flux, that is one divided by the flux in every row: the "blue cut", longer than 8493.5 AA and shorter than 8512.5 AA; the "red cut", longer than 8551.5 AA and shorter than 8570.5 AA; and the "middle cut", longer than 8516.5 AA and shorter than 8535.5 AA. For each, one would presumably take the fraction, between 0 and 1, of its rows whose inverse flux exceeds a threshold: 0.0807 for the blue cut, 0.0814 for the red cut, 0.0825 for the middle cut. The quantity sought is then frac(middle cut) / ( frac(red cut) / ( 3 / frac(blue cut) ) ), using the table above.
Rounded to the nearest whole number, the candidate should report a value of 4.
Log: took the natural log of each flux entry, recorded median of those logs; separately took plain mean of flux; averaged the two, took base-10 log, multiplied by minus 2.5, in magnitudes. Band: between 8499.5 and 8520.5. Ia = -2.12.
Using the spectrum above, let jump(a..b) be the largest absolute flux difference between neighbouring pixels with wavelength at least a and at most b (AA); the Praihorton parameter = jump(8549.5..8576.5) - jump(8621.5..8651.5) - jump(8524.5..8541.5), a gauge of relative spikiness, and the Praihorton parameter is -4.1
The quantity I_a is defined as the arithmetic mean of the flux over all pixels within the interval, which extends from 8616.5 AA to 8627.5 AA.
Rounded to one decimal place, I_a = 12.6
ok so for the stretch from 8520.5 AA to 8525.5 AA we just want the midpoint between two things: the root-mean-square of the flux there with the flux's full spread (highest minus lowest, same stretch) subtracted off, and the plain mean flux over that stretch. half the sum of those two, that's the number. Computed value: 11.76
